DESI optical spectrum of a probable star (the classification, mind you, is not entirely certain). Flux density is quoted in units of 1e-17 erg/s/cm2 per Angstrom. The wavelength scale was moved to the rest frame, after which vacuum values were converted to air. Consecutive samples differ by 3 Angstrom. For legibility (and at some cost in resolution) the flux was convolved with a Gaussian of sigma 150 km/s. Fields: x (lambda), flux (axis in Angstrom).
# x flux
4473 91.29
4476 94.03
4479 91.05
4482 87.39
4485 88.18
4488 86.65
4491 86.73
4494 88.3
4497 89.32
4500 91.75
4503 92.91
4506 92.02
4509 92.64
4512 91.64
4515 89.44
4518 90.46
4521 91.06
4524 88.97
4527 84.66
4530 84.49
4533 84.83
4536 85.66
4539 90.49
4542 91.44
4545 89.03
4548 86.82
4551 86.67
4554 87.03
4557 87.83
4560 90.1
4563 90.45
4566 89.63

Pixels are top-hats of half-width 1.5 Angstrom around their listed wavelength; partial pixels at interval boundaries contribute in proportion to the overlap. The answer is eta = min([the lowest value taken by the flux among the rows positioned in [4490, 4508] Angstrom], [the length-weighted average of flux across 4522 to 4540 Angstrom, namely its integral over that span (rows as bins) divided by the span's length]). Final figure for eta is 86.5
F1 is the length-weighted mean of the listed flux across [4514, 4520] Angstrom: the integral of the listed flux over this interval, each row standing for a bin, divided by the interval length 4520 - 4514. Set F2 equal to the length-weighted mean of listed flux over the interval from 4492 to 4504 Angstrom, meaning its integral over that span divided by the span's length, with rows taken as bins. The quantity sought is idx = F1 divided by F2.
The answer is 1.00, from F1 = 90.1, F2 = 90.3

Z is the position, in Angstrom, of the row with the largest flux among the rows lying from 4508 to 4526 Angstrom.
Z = 4509 Angstrom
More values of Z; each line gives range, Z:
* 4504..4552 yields 4509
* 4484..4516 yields 4503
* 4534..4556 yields 4542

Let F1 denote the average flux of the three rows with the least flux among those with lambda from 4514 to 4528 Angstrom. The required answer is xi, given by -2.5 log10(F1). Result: -4.86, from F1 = 87.7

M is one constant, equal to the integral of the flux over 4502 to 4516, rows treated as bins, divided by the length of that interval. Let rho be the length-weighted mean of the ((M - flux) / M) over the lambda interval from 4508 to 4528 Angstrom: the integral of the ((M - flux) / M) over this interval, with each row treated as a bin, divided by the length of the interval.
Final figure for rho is 0.020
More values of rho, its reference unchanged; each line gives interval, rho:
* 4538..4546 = 0.015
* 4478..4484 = 0.030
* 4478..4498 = 0.040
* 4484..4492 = 0.050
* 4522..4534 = 0.063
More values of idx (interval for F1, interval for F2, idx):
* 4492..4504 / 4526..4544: 1.04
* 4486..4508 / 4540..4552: 1.01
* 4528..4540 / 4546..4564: 0.98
